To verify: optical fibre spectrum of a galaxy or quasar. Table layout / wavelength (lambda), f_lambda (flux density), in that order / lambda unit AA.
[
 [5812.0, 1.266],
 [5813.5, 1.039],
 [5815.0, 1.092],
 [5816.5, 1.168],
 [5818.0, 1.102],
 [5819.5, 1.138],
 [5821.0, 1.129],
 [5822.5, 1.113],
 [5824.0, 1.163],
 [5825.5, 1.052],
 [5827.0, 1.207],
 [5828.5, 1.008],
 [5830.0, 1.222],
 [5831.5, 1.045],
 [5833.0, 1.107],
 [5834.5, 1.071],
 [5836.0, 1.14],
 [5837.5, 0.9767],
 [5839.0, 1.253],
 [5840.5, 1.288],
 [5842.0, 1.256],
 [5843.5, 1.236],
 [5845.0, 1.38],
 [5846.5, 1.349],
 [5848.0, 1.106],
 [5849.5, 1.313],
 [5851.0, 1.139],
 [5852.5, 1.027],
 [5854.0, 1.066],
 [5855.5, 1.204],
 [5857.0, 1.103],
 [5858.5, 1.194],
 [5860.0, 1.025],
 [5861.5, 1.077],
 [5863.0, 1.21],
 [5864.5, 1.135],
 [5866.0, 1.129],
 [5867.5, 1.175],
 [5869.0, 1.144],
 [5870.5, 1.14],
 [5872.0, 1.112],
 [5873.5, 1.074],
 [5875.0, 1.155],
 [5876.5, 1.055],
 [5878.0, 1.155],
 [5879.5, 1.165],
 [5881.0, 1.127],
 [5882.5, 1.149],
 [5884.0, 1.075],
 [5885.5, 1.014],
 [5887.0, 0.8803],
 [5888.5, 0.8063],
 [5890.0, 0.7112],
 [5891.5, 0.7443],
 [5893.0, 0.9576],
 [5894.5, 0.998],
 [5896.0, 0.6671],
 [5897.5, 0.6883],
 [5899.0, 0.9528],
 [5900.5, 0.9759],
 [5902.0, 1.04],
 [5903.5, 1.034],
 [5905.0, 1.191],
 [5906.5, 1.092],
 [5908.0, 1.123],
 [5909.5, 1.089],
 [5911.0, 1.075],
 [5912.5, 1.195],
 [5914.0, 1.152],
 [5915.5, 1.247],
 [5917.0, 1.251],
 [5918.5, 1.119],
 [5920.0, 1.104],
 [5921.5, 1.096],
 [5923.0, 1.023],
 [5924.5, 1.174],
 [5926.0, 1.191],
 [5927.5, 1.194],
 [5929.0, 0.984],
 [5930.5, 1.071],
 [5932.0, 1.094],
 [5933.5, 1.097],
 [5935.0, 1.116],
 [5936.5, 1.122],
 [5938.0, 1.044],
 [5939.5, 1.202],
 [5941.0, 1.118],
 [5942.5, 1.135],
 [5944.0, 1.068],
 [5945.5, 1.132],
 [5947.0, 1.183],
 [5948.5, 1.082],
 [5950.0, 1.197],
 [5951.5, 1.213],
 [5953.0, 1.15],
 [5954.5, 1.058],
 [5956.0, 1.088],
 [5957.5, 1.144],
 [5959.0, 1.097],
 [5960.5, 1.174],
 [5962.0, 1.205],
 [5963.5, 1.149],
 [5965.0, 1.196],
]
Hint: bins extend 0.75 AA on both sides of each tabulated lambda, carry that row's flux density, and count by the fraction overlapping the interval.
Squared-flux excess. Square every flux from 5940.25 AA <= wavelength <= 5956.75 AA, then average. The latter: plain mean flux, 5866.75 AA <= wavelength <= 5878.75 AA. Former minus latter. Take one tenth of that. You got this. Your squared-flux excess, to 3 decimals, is 0.015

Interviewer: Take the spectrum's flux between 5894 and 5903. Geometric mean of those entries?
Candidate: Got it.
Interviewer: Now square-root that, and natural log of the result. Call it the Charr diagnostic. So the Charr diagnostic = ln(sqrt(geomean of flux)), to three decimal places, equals -0.068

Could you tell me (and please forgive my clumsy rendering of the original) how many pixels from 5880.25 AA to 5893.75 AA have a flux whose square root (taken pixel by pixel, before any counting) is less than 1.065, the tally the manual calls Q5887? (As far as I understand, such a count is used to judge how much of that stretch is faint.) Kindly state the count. 8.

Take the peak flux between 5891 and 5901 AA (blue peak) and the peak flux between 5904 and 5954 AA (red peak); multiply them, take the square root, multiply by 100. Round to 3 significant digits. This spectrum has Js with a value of 112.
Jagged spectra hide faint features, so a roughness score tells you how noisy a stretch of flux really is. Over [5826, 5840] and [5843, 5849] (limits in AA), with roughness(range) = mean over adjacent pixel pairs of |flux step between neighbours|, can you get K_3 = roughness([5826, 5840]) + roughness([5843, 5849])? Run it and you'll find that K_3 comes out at 0.29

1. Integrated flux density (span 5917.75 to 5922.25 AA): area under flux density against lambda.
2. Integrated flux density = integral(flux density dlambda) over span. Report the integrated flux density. 4.98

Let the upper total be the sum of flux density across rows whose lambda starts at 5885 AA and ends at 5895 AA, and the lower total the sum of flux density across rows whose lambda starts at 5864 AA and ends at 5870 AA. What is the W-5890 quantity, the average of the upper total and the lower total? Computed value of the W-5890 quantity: 5.35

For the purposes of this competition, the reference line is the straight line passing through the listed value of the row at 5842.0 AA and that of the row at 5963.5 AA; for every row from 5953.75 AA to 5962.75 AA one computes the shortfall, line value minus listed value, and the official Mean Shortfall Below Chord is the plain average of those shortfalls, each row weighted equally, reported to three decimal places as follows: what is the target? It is 0.026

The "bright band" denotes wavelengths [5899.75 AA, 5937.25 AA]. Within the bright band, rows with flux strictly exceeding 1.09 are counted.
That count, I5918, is 17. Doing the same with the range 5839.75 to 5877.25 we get 19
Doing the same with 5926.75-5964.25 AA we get 18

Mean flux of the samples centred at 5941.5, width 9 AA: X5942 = 1.12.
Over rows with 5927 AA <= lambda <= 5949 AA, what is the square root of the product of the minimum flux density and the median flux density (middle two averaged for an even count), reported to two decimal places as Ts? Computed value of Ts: 1.05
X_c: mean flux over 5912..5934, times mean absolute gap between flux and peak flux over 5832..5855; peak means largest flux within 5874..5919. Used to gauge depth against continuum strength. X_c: 0.13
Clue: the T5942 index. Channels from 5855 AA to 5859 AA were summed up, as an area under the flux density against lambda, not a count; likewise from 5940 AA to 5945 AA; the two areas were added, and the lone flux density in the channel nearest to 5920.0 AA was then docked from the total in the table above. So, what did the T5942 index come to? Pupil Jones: 9.1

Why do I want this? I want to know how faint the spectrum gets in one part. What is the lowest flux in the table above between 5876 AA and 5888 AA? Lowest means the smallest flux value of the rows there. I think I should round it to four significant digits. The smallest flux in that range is 0.8803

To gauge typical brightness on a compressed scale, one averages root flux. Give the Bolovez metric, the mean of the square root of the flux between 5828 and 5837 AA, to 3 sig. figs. 1.05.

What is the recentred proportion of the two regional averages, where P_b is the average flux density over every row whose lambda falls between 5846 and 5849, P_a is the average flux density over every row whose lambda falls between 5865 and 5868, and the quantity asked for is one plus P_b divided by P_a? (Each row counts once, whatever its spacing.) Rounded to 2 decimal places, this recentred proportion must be 2.07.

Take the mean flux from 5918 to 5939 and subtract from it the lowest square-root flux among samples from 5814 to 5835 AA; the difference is 0.10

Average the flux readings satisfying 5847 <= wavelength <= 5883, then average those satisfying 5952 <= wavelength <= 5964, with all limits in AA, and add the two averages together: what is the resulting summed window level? 2.27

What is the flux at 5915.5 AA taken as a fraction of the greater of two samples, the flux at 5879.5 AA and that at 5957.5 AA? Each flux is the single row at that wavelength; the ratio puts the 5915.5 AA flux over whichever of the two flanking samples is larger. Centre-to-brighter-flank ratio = 1.07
